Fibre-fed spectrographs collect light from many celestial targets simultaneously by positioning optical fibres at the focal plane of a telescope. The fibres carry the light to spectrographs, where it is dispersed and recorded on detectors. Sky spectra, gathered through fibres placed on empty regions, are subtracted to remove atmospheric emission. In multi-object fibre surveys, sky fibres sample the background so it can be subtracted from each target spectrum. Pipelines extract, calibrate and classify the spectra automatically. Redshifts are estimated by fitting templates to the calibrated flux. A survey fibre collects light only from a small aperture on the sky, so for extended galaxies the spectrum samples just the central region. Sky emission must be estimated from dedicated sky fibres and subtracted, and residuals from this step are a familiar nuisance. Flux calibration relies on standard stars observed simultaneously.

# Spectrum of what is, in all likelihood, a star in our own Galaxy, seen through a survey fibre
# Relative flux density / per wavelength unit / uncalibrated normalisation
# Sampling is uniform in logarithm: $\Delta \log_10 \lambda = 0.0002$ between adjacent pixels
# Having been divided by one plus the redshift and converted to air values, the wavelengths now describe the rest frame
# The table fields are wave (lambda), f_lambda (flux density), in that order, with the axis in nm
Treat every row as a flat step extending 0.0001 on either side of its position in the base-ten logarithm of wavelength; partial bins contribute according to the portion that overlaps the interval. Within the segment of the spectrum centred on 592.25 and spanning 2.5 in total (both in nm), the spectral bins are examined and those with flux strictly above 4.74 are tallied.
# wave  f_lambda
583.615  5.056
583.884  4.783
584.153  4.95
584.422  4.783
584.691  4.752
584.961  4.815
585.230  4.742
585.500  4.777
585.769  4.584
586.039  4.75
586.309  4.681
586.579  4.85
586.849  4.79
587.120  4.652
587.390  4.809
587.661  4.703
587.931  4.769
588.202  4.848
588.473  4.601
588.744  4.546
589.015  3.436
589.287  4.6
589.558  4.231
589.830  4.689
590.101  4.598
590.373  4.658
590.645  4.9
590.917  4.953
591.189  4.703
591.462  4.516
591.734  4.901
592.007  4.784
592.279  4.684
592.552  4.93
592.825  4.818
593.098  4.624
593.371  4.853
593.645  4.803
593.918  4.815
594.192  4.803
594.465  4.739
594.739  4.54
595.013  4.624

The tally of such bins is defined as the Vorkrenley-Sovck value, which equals 5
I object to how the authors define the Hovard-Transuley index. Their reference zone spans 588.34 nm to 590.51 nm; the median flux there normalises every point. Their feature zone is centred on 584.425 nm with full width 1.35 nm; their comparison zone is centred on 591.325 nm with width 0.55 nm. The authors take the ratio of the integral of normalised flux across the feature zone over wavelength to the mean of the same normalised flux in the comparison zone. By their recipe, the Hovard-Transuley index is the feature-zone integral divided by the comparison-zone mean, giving 1.4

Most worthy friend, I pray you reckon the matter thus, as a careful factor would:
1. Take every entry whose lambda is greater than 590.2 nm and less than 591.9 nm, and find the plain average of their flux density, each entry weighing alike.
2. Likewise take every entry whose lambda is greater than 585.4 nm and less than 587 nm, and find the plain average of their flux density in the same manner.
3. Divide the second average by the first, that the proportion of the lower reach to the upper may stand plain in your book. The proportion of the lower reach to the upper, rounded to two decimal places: 0.99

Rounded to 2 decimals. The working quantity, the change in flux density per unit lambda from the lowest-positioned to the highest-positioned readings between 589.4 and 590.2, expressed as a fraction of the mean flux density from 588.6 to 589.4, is 0.16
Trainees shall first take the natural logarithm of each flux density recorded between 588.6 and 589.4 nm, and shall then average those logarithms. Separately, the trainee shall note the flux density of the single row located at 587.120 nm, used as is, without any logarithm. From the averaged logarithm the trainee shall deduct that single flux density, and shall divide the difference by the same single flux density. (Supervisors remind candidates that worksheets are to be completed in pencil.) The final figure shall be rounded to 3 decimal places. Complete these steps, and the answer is -0.694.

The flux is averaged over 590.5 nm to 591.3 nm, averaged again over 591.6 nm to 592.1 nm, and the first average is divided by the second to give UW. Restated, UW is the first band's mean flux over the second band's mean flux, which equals 1.00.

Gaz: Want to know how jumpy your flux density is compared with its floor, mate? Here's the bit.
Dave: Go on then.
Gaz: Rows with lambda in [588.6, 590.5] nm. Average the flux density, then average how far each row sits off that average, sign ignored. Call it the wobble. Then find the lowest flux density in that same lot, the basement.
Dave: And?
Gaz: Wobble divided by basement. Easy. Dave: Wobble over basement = 0.093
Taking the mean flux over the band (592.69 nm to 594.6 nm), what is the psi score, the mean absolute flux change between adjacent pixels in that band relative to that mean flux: 0.020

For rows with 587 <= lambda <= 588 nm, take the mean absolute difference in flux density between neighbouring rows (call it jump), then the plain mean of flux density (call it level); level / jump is 43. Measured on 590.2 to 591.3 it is 26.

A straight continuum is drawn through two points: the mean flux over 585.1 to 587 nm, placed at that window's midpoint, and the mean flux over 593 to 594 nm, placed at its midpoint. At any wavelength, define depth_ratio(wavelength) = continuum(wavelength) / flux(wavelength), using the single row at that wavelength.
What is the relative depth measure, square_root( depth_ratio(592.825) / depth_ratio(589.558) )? 0.94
